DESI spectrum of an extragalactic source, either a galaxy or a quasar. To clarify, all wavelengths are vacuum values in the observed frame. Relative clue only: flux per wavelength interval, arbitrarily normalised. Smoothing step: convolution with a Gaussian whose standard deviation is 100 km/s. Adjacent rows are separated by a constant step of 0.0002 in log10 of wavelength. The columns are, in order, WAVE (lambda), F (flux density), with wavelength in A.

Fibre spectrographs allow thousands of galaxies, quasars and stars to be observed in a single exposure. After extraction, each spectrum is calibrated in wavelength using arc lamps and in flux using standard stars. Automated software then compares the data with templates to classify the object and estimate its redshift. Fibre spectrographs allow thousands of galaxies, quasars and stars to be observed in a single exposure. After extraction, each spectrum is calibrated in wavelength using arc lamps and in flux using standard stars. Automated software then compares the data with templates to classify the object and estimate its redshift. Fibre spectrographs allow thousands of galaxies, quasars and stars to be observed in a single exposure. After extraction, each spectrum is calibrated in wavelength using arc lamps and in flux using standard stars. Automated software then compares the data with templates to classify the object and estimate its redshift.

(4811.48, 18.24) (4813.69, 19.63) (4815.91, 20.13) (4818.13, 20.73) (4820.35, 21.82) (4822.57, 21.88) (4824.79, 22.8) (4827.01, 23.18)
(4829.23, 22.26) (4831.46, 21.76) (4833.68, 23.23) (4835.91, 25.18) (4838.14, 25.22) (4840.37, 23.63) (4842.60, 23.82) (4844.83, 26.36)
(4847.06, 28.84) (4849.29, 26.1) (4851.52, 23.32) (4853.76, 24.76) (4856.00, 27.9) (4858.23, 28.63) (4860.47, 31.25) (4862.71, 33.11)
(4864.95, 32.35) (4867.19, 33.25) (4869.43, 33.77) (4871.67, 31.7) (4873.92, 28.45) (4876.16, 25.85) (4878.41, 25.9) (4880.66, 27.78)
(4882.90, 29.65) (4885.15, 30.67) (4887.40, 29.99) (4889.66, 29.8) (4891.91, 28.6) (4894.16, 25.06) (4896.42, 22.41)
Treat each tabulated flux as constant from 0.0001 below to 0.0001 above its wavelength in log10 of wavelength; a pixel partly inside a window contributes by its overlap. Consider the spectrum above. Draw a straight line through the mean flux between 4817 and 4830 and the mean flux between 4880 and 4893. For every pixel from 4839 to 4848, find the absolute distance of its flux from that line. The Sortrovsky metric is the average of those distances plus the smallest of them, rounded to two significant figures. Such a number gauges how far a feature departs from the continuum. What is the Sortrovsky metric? 2.1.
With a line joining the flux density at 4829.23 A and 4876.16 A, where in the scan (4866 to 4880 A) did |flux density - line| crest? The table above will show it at 4869.43 A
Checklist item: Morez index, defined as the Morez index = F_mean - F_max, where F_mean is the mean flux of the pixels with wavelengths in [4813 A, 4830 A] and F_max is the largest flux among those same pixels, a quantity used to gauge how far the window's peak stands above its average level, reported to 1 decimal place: -1.6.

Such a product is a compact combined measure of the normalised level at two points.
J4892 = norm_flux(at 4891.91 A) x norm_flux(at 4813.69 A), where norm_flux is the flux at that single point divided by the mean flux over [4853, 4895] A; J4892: 0.65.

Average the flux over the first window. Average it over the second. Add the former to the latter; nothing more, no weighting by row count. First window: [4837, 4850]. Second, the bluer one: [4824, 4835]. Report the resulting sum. 48.3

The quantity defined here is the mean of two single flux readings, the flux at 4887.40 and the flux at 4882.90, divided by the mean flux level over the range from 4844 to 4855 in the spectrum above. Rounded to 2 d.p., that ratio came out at 1.15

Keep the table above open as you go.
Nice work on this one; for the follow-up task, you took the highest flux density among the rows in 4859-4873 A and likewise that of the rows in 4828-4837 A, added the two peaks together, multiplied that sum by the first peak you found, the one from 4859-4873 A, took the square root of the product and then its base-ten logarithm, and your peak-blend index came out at 1.65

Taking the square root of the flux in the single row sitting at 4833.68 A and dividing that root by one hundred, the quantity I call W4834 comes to 0.0482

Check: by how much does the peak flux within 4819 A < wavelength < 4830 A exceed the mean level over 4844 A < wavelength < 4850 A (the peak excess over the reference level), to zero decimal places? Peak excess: -4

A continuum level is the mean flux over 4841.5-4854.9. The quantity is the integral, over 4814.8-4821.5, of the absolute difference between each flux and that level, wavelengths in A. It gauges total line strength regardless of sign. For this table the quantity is 31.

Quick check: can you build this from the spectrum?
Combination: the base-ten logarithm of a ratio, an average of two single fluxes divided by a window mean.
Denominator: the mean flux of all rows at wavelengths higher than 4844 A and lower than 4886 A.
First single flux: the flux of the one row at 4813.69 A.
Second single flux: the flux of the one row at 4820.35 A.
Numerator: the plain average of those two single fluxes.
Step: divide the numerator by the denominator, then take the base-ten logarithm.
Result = -0.145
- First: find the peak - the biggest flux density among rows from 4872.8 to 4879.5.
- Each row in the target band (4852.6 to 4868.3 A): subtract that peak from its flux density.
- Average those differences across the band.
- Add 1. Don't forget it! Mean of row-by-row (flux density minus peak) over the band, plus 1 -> 3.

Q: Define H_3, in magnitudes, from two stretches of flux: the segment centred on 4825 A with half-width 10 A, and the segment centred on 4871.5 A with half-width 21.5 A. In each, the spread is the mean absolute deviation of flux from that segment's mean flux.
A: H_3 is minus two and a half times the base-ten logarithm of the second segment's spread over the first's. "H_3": -1.2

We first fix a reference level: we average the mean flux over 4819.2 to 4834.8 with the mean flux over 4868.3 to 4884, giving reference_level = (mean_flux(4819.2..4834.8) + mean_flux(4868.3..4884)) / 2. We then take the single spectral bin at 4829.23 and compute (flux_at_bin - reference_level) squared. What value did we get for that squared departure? 12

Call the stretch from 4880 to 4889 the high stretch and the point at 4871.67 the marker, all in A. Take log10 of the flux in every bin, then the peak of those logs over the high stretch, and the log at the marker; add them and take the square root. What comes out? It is 1.73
